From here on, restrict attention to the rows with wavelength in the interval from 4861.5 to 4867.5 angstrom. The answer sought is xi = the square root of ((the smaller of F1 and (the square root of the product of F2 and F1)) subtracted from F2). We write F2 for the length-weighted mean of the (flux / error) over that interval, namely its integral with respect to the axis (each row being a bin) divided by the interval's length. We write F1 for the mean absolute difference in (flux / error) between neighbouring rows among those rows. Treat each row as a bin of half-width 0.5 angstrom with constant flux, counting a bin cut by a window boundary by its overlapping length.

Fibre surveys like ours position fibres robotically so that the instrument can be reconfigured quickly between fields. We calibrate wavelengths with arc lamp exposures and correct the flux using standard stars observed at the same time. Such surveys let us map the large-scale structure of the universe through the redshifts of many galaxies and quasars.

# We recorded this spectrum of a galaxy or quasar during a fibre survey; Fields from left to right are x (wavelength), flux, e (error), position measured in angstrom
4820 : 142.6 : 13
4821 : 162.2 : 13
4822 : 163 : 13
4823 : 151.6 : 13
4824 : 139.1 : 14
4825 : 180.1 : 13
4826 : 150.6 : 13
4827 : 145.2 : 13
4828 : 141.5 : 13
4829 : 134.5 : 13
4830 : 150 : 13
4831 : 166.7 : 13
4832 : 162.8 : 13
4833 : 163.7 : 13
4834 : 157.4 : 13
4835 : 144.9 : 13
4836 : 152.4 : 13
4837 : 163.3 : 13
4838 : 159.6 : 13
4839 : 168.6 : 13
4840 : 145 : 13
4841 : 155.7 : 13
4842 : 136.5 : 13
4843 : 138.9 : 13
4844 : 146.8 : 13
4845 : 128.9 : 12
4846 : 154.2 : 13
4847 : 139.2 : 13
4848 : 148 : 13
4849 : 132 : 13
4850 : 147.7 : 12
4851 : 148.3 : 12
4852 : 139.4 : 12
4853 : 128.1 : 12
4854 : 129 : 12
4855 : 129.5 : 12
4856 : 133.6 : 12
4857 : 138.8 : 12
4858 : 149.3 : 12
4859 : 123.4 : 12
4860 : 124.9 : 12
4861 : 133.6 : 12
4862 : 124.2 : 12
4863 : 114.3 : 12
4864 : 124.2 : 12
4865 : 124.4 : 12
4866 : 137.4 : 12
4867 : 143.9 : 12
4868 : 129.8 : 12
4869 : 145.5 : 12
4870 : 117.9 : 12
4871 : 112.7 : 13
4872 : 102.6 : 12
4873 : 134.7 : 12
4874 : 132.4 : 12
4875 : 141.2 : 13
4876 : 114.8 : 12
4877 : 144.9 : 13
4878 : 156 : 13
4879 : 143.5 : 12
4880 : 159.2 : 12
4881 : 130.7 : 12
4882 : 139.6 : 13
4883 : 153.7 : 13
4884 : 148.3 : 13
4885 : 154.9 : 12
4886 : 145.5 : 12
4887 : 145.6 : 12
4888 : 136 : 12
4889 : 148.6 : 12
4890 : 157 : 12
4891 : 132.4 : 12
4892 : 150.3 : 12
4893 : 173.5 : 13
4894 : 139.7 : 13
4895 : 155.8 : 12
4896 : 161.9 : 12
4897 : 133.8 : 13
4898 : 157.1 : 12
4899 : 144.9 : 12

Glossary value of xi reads 3.16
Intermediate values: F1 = 0.66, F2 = 10.7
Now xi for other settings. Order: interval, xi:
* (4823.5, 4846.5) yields 3.27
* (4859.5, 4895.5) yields 3.20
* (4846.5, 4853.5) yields 3.22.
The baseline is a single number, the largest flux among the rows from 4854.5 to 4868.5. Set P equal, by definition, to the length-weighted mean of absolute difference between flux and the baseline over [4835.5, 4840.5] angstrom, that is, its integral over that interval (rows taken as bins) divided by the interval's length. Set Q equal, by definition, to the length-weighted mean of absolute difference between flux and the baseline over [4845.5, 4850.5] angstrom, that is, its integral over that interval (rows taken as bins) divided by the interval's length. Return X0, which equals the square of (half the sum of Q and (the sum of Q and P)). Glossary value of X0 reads 147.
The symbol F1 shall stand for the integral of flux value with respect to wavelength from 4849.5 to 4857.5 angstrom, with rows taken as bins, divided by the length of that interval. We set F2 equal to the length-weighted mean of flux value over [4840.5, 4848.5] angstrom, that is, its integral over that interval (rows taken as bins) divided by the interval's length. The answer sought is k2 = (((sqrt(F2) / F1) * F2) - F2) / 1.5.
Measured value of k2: -87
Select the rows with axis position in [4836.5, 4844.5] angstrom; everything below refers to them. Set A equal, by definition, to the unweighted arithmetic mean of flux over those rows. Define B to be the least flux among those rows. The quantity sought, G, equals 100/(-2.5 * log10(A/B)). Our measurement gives -867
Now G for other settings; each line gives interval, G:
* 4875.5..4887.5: -398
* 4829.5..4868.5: -424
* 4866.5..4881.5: -345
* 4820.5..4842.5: -671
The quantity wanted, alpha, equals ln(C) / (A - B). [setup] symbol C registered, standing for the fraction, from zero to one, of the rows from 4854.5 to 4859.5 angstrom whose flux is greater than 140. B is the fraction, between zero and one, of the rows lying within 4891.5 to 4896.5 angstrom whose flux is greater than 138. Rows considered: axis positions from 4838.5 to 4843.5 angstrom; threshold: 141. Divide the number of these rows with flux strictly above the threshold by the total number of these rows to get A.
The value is 4.0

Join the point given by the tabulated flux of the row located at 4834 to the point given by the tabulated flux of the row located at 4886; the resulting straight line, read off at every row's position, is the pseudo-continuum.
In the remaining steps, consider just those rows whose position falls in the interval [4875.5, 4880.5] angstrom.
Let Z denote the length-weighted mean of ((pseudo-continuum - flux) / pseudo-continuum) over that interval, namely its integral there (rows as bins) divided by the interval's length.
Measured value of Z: 0.02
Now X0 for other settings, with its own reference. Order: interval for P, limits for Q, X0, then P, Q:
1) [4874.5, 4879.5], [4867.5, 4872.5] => 1126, 12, 28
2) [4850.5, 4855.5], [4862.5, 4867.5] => 766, 14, 20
